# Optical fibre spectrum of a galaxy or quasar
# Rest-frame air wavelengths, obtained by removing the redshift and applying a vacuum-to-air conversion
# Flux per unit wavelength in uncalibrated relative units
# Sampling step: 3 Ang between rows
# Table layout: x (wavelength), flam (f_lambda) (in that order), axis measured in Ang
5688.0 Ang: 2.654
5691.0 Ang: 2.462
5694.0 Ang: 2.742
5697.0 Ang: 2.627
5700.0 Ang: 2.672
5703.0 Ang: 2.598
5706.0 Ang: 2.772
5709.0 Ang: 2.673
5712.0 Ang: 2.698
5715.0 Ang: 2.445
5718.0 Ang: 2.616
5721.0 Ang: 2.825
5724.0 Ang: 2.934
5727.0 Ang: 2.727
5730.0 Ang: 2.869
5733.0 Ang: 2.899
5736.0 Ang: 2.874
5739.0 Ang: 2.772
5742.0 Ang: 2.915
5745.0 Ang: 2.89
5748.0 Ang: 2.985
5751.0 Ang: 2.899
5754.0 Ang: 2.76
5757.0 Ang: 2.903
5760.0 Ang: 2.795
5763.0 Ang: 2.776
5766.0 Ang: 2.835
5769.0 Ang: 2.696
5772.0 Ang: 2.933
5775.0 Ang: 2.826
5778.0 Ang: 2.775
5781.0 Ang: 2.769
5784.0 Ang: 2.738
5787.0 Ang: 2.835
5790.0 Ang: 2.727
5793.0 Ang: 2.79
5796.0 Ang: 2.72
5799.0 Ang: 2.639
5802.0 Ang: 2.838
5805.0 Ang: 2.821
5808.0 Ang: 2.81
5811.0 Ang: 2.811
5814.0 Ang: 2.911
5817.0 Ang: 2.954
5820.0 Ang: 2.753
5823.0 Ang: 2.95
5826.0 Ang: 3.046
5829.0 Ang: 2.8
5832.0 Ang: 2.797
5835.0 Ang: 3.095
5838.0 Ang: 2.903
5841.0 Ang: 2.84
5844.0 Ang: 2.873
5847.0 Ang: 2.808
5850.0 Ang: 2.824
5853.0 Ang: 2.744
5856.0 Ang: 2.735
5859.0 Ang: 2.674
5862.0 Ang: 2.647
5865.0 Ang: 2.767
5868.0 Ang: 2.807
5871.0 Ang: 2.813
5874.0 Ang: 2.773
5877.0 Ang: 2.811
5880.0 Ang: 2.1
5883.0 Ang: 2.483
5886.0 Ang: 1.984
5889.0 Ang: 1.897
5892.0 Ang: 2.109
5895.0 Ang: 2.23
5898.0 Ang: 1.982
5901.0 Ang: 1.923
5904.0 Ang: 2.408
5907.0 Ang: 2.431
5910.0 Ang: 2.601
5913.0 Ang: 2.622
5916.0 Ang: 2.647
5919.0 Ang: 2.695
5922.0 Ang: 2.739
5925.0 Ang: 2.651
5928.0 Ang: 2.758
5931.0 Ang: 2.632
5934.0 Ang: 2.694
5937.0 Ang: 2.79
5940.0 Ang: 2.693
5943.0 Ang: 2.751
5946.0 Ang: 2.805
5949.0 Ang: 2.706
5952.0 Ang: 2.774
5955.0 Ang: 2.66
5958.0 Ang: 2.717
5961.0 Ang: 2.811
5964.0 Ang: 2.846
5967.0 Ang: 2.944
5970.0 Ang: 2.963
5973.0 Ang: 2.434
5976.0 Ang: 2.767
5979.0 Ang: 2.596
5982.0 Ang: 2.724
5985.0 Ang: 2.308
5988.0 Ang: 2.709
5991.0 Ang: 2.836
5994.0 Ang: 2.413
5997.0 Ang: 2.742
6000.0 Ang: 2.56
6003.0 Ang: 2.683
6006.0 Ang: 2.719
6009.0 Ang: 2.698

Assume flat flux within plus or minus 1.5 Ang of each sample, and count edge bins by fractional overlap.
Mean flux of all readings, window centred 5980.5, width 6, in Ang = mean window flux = 2.66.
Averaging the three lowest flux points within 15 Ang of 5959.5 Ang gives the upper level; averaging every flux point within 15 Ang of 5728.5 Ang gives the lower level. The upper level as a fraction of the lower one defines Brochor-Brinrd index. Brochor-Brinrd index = 0.93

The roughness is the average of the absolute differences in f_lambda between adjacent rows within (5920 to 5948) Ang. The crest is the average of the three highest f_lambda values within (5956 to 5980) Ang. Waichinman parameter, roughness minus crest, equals -2.83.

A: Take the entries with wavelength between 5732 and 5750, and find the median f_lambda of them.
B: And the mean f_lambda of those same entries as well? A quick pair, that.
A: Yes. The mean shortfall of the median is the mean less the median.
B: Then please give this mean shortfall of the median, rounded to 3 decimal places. -0.005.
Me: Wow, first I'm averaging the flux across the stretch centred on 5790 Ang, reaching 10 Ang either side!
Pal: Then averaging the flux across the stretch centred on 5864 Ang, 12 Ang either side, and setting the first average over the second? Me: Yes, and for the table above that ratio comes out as 1.00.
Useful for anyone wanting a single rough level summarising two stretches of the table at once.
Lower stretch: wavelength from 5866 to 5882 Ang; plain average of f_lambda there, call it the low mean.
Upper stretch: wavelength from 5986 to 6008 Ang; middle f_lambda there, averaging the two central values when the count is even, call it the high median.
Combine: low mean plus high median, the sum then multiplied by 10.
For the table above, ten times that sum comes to 53.7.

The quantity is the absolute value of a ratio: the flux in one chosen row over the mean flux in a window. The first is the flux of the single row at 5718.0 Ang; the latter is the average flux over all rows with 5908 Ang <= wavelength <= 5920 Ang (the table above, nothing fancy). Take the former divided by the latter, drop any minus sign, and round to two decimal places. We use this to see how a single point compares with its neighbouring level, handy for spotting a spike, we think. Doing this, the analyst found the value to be 0.99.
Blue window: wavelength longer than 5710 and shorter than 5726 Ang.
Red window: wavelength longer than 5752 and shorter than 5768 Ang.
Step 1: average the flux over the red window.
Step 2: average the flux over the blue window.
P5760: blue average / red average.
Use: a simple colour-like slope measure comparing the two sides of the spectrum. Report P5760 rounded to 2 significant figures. 0.96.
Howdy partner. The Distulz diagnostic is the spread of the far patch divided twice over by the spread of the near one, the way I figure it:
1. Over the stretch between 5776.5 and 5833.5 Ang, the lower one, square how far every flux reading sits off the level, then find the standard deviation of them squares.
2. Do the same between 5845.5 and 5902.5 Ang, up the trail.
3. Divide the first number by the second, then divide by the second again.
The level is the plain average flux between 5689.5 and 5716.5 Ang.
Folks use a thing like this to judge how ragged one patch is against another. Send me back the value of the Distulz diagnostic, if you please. 1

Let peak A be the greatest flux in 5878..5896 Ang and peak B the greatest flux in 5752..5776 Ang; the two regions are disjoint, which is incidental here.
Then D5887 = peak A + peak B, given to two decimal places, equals 5.42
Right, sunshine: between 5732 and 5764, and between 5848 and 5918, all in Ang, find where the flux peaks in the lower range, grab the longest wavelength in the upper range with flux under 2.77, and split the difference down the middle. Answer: 5832.0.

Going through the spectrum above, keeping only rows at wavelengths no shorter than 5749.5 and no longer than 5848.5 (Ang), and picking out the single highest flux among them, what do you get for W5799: 3.095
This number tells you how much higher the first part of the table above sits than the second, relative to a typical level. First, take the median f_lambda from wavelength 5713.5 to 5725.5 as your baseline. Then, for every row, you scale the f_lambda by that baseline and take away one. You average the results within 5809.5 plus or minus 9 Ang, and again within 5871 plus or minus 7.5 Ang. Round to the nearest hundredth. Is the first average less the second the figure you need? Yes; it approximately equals 0.02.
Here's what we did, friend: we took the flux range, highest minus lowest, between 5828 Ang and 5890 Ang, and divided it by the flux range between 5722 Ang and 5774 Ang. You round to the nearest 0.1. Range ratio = 4.1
